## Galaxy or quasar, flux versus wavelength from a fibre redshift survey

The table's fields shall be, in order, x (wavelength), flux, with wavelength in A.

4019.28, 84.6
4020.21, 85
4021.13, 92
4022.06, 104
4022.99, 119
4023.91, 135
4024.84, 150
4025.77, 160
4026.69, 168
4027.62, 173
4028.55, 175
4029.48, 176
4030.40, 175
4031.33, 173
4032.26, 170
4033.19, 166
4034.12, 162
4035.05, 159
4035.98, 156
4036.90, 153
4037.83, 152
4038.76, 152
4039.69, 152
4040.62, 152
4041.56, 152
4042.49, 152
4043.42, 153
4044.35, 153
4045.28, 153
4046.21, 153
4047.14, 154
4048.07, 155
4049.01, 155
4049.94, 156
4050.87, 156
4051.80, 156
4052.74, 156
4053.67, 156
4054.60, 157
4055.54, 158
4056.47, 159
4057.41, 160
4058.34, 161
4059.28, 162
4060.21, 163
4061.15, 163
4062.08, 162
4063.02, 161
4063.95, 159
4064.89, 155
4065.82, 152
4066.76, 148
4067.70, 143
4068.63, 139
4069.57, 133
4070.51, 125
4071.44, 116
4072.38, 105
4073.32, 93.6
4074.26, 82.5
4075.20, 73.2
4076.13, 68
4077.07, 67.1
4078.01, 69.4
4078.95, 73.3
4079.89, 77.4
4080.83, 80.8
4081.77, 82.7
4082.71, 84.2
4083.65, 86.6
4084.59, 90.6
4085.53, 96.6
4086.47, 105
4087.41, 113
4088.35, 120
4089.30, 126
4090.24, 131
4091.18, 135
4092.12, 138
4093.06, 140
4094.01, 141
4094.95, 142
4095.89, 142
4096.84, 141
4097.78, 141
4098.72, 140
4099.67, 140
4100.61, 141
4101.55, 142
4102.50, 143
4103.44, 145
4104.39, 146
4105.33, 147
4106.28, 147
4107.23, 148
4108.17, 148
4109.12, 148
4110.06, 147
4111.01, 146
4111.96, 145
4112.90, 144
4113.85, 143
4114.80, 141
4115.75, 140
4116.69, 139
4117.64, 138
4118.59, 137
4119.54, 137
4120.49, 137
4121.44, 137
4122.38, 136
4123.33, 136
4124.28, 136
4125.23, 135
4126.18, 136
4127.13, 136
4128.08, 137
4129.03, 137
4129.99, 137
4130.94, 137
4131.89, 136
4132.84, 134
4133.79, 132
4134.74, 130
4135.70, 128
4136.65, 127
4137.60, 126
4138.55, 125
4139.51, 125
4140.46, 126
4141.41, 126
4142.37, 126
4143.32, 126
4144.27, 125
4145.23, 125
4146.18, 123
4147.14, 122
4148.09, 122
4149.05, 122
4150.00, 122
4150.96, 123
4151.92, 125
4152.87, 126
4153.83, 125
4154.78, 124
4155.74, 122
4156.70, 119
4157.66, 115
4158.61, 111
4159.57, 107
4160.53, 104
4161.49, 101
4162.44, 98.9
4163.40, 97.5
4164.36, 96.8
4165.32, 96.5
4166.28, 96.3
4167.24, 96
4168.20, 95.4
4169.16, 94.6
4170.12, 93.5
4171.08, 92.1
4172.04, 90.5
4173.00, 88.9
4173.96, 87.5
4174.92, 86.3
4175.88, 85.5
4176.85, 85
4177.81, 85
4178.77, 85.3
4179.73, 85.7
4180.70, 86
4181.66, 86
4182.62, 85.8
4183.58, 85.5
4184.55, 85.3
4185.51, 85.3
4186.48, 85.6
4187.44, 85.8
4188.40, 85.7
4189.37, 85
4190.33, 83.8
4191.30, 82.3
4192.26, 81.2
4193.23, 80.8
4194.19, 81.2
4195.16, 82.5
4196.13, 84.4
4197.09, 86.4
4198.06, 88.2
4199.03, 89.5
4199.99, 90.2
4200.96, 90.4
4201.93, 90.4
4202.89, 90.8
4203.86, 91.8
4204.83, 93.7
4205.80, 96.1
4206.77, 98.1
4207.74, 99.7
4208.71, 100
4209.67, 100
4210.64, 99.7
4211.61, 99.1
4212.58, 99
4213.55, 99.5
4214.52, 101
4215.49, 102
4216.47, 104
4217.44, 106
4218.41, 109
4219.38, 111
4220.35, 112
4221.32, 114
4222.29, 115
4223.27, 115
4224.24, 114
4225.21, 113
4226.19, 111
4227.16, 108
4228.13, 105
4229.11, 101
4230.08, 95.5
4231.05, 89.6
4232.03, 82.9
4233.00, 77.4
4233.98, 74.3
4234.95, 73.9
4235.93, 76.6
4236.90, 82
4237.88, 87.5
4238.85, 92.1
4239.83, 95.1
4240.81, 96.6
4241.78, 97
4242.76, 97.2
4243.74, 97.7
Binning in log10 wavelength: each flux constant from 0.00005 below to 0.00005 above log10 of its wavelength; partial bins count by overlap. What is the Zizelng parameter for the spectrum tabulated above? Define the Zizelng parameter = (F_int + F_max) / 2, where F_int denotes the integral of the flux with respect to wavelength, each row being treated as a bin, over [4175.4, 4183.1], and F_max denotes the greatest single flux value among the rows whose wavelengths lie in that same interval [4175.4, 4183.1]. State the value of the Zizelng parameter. 372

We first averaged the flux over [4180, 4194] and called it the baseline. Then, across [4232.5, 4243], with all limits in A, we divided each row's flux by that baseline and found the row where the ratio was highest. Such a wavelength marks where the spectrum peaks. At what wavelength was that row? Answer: 4242.76 A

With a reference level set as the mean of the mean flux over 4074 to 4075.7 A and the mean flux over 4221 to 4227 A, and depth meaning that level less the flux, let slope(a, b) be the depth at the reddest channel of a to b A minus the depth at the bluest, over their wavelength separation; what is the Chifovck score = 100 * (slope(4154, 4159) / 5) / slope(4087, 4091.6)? -12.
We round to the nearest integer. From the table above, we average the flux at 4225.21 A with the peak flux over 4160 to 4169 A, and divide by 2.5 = 43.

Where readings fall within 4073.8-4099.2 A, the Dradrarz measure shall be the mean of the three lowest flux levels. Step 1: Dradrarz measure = 68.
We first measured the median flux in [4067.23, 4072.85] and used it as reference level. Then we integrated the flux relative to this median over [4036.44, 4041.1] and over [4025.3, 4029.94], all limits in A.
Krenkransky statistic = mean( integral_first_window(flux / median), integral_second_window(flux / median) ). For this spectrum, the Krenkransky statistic 5.81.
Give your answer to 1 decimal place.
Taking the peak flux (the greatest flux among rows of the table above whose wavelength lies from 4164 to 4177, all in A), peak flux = 96.8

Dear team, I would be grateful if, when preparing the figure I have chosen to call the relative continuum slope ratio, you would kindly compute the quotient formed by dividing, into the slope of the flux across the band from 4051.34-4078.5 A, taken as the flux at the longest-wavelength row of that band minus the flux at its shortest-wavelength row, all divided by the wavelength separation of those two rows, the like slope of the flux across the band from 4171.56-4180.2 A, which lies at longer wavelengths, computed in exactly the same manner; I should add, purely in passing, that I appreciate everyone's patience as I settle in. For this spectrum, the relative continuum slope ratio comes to 5.3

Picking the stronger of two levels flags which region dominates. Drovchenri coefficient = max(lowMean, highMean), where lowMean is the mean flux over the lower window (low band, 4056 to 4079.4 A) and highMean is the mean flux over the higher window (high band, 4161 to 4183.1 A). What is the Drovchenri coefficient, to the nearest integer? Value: 128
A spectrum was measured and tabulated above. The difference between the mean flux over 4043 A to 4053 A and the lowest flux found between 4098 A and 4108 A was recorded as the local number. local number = 15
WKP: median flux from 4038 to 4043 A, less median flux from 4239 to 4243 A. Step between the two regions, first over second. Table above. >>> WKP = 55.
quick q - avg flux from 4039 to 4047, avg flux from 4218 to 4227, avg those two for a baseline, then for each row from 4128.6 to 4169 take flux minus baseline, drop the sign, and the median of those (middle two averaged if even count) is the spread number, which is 8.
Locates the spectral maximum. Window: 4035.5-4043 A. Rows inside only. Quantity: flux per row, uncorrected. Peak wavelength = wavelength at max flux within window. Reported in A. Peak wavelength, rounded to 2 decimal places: 4035.98 A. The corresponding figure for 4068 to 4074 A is 4068.63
